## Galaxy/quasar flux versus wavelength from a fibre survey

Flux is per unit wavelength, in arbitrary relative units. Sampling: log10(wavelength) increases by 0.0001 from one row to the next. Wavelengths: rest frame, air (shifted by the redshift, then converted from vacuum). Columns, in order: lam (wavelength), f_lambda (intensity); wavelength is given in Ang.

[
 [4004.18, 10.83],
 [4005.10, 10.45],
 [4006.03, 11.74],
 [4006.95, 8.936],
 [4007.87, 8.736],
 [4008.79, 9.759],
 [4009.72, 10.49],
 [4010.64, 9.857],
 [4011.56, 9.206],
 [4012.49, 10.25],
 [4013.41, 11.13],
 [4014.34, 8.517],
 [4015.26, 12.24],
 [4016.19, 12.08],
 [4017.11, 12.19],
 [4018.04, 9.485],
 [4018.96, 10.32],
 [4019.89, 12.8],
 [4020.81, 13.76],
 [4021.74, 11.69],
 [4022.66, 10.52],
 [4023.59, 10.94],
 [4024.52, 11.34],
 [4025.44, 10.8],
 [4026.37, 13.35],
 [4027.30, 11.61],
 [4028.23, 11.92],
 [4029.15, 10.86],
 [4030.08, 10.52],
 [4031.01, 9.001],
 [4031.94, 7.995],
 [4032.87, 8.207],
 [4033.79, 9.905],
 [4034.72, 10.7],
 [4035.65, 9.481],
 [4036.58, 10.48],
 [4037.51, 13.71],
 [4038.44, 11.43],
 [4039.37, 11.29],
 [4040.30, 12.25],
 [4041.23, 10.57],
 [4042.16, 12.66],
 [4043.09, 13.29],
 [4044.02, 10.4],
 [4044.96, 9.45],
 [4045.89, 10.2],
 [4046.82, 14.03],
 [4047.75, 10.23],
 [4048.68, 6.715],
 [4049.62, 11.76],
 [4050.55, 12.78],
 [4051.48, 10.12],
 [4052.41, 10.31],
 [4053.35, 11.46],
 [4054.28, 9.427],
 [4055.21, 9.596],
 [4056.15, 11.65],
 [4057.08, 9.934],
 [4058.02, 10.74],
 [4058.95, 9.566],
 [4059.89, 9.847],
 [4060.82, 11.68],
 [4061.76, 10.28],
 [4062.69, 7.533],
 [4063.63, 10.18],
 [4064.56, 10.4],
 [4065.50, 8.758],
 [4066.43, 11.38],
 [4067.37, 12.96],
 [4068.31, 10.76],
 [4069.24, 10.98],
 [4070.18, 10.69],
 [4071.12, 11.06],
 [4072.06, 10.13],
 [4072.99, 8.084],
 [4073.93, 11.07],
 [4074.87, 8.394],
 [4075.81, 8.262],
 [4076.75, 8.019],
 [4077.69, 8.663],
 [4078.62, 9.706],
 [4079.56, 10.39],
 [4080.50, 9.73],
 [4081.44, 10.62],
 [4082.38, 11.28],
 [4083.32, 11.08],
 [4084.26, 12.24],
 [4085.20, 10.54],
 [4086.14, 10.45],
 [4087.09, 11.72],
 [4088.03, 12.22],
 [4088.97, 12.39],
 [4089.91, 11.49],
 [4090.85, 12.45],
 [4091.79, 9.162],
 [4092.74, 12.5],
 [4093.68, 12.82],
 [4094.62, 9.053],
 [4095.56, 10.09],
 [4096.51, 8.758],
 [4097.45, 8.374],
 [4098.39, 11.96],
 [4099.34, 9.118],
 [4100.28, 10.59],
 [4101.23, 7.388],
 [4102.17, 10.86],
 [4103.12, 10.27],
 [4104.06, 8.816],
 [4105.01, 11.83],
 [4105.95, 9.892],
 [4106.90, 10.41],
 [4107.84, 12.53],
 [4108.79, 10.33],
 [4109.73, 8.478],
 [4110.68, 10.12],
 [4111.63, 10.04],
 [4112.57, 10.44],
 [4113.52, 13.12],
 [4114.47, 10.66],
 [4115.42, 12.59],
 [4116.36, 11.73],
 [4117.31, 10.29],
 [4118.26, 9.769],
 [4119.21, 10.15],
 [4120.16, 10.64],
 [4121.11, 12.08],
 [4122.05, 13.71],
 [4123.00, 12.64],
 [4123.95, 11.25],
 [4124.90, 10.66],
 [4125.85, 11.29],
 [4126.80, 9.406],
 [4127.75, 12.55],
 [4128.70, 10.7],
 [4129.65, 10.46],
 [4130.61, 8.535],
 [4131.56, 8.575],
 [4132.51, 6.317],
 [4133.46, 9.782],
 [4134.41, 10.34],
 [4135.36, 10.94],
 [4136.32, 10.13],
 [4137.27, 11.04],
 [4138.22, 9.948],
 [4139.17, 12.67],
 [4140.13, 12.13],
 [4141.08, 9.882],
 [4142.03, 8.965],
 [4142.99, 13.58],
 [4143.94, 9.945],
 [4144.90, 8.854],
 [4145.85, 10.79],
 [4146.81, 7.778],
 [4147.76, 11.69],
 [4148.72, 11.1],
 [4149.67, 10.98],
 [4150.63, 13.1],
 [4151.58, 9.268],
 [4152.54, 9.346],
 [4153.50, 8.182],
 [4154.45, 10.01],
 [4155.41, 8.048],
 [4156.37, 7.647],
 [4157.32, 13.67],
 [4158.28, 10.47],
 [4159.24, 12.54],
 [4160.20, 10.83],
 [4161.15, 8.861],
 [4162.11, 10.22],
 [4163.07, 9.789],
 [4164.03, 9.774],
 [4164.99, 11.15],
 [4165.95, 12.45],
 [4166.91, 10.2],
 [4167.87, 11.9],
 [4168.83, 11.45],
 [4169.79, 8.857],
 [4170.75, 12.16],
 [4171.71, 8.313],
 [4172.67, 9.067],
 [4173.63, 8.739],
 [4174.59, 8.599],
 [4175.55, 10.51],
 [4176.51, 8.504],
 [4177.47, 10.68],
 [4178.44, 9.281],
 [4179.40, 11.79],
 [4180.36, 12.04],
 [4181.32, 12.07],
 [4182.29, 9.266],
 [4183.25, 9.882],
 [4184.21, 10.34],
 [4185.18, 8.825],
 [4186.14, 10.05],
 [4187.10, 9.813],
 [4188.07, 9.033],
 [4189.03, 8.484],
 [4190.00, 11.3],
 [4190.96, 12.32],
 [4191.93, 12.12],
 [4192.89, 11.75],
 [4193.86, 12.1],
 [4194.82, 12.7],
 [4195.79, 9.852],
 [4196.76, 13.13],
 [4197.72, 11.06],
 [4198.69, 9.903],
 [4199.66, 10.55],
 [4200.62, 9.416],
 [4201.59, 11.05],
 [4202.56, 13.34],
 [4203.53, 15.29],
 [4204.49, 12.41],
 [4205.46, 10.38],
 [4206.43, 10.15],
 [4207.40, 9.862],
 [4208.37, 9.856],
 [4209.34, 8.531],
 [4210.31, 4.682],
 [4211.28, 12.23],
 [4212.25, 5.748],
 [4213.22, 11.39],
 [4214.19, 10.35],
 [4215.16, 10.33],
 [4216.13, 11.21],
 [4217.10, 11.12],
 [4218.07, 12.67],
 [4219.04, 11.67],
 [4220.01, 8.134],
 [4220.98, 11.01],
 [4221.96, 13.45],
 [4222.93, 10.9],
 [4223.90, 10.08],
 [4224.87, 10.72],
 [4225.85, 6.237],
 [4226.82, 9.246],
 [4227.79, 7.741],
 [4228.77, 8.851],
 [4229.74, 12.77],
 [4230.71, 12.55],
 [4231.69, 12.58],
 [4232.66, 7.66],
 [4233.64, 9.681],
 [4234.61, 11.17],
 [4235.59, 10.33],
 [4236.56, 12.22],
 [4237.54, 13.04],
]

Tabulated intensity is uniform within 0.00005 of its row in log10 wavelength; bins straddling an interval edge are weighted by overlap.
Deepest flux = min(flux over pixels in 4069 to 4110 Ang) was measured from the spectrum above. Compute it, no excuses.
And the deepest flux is 7.388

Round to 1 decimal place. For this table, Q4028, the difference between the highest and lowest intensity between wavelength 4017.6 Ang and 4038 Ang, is 5.8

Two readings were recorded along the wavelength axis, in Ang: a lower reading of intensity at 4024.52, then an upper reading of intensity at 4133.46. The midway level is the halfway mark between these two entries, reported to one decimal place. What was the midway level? 10.6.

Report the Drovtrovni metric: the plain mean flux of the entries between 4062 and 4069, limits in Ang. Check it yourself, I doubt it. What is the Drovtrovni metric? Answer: 10.3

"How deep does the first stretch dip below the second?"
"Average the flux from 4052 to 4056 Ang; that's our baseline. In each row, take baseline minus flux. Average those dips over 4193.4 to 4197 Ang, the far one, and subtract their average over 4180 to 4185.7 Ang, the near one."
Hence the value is -1.5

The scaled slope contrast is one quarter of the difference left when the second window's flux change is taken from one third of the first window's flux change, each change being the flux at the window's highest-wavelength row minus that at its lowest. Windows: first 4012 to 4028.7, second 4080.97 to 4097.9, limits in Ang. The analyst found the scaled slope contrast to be 0.7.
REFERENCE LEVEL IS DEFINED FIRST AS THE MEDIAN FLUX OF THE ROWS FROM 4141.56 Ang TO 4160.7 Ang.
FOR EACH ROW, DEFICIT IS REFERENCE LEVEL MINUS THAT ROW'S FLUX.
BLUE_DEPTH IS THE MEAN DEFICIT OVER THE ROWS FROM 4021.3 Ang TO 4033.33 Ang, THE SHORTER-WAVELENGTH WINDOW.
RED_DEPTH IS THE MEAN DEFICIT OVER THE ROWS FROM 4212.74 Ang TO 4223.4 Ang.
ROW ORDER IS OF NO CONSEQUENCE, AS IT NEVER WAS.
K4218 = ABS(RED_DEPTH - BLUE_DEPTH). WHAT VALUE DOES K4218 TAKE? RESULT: 0.44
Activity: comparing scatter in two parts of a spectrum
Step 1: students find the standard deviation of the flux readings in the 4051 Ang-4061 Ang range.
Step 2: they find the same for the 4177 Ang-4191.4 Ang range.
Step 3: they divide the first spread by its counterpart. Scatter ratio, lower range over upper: 0.66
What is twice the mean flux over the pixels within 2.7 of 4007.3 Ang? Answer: 20.0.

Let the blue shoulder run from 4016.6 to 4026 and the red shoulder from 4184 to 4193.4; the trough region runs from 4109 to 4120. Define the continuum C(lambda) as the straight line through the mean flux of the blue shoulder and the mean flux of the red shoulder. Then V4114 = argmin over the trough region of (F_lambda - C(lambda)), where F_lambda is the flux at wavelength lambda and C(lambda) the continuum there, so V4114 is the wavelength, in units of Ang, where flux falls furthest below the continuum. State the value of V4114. 4109.73 Ang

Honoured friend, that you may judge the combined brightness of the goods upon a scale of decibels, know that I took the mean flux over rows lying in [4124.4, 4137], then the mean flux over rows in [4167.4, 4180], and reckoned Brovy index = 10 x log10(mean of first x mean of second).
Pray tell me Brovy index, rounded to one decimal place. 20.0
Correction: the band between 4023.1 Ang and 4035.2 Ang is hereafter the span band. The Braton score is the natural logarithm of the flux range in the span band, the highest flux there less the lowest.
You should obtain 1.68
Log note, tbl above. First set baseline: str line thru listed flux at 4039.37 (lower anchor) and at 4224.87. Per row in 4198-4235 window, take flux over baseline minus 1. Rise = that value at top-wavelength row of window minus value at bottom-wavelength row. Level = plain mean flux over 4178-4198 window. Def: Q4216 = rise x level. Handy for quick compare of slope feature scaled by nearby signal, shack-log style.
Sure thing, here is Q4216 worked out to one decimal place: 1.4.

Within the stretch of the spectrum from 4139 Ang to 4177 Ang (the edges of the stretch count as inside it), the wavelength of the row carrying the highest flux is 4157.32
